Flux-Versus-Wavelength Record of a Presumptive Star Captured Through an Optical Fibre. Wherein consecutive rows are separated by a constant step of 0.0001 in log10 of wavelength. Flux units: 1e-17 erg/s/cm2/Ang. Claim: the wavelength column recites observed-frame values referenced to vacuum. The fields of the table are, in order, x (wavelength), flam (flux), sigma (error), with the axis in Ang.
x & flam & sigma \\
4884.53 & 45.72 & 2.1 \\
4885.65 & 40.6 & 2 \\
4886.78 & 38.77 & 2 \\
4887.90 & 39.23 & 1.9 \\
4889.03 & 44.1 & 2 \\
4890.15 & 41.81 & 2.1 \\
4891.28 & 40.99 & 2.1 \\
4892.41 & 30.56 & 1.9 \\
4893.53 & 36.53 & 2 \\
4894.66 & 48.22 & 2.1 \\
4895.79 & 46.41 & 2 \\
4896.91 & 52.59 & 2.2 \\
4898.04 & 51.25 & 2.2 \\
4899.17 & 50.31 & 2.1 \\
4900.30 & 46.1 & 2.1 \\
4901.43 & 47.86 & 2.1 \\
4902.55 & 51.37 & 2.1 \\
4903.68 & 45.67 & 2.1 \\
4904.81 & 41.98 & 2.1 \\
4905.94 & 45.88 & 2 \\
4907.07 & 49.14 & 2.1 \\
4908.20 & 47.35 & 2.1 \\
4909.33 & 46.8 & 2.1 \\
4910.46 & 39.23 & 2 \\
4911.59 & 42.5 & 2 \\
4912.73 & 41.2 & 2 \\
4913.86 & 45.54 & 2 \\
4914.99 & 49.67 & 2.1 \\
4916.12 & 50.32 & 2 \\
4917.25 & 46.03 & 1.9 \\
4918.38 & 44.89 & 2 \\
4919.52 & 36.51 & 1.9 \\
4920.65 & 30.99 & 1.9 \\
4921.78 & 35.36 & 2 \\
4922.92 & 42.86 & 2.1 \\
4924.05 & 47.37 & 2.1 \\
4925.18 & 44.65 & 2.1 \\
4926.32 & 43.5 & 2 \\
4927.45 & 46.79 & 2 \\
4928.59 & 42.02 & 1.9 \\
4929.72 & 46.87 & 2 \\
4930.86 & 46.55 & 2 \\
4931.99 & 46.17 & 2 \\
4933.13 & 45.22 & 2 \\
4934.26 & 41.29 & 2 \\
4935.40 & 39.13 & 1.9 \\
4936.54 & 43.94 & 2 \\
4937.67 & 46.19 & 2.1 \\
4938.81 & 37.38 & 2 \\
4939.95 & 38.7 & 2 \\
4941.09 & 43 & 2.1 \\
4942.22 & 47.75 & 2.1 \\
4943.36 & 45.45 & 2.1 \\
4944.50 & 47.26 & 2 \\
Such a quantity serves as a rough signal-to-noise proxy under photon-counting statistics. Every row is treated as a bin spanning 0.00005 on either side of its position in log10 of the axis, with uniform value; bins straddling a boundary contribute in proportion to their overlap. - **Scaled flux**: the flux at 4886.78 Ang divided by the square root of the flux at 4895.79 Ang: 5.69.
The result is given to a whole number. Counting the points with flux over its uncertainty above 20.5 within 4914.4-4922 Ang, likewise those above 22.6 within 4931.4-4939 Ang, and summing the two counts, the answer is 6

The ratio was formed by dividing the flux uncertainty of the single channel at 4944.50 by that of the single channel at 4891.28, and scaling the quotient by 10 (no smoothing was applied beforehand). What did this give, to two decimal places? 9.52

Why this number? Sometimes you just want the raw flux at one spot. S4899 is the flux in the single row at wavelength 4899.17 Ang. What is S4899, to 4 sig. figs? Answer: 50.31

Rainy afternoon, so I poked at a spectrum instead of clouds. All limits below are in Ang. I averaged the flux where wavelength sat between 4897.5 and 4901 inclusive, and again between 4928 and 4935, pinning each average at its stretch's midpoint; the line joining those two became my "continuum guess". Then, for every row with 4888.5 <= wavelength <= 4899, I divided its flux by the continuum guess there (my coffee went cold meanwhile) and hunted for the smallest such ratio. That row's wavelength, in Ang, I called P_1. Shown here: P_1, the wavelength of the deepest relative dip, 4892.41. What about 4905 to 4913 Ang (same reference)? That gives 4910.46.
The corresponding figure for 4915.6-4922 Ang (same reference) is 4920.65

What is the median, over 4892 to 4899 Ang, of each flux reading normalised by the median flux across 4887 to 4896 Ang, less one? 0.14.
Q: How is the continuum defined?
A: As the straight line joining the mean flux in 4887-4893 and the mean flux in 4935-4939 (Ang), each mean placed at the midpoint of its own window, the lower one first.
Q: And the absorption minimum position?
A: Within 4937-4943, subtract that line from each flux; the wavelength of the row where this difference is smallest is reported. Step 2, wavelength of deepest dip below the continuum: 4938.81 Ang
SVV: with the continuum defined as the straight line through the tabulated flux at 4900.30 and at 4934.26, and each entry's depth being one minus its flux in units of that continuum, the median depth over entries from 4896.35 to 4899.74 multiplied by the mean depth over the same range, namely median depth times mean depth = 0.011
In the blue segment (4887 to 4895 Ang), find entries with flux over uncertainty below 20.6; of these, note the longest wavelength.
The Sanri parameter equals 4893.53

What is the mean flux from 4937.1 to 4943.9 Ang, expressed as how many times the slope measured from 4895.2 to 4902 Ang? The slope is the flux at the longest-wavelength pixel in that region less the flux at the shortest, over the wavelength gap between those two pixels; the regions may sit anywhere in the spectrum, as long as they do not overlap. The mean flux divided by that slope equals 168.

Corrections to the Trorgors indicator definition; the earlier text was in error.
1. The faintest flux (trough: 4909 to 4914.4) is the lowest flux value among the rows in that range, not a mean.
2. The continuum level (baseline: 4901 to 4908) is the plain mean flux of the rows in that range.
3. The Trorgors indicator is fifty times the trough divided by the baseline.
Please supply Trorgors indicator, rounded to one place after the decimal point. 41.7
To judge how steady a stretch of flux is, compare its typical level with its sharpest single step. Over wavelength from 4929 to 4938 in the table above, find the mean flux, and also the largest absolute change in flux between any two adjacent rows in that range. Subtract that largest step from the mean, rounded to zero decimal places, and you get 40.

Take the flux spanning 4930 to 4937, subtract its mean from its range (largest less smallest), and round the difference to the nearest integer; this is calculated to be -36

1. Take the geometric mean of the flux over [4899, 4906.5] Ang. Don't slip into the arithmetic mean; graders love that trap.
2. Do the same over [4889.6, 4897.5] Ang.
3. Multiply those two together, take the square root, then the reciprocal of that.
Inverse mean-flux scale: 0.0226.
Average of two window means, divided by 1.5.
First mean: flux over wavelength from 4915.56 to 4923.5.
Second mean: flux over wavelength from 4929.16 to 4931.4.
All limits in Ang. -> 29.2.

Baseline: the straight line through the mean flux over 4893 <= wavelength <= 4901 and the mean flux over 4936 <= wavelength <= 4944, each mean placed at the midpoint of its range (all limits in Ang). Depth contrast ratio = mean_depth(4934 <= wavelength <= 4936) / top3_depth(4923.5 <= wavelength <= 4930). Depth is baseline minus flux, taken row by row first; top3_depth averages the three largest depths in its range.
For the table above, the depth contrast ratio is 3.20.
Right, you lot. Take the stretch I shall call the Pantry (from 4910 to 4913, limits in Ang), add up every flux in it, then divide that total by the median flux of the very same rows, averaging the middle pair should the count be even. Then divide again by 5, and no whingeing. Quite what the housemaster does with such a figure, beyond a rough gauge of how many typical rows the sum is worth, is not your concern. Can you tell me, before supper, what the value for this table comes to 0.597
